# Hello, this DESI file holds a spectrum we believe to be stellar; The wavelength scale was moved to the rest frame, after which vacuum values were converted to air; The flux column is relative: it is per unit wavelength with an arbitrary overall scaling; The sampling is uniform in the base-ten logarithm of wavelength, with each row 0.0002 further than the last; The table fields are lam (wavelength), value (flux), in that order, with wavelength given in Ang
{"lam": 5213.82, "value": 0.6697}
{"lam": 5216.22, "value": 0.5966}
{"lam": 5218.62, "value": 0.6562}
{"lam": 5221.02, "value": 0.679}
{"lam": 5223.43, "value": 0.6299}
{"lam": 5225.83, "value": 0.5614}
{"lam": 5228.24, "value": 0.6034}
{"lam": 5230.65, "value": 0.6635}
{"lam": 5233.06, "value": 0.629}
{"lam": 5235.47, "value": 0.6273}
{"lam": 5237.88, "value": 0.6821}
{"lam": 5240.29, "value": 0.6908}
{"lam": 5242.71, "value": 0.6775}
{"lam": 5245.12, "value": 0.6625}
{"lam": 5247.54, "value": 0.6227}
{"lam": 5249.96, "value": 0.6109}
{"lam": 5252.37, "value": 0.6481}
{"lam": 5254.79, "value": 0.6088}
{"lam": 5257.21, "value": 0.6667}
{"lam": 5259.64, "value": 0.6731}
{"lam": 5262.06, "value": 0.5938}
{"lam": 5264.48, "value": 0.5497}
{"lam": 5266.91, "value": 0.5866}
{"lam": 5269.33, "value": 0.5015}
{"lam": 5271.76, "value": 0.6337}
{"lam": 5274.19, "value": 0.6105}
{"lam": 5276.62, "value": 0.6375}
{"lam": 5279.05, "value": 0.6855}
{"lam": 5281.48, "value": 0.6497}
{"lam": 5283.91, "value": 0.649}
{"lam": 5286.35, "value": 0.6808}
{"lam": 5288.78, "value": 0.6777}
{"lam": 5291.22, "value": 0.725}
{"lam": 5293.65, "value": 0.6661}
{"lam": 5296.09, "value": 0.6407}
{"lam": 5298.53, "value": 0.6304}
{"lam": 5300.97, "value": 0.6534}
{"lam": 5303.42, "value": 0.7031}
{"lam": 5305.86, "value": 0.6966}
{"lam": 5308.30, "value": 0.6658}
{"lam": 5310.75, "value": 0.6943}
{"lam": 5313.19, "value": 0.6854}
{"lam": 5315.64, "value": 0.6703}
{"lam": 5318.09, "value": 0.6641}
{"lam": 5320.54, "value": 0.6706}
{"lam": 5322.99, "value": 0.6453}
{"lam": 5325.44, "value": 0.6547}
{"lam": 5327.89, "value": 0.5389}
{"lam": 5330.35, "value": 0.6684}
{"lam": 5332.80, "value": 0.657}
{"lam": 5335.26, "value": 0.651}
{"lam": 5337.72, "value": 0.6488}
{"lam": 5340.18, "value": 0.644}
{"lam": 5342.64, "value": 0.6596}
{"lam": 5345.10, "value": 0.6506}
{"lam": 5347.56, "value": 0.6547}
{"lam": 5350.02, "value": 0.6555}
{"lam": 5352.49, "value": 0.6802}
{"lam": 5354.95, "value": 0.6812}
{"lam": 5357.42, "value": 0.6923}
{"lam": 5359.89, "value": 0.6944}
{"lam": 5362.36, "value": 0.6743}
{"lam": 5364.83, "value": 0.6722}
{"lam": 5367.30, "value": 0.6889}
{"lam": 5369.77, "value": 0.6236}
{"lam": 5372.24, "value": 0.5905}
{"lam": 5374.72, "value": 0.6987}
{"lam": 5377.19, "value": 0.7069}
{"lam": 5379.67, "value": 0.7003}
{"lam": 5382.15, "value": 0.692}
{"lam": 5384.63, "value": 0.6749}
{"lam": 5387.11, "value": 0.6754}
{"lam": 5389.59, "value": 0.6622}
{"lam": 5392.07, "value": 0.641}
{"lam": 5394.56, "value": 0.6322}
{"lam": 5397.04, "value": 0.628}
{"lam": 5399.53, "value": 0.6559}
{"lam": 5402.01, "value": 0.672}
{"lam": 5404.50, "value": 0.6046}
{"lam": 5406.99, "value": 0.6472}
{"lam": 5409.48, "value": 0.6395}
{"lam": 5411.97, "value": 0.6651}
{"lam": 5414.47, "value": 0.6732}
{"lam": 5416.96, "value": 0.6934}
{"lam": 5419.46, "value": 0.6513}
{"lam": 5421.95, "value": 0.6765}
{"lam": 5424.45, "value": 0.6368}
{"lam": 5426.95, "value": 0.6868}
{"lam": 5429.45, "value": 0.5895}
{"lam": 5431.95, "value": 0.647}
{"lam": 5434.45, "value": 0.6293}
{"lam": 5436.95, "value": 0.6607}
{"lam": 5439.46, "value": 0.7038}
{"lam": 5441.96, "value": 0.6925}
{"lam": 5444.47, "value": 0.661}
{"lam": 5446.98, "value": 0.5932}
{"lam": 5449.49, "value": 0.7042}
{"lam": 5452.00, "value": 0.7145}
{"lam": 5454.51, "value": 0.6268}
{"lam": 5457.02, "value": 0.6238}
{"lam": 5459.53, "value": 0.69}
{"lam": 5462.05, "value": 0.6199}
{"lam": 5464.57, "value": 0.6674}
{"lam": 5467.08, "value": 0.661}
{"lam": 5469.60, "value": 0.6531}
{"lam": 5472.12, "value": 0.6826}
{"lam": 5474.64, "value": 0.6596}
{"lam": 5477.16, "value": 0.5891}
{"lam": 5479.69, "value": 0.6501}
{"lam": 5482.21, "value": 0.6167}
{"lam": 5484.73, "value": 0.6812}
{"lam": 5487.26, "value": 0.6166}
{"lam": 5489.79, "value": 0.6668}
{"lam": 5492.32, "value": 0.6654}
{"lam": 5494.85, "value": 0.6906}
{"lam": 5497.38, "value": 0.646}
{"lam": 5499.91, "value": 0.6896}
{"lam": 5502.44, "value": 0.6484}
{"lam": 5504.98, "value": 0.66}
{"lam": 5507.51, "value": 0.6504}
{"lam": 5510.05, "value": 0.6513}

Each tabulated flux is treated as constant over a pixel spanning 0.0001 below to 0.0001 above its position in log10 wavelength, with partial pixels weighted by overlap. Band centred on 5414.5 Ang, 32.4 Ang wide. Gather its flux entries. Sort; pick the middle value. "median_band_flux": 0.656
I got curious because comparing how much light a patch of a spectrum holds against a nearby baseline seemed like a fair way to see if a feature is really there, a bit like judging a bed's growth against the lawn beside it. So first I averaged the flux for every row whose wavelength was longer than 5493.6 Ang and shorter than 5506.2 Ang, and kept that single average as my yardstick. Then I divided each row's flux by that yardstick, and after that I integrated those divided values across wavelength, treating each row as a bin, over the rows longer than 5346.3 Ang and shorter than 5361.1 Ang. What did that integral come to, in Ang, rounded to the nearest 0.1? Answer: 15.0 Ang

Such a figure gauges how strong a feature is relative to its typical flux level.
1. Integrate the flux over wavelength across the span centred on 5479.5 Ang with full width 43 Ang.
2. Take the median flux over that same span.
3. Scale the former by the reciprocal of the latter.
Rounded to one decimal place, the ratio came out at 42.6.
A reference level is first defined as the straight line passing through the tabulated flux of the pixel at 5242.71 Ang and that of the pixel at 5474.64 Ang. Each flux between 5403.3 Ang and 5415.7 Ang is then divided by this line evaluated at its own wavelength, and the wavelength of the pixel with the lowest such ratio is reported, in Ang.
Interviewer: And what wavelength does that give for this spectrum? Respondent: 5404.50 Ang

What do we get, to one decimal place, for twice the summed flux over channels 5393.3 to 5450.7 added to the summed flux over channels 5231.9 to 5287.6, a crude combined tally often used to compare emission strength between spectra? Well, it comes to 44.7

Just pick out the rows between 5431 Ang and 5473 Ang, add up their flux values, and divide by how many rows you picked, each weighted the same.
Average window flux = 0.661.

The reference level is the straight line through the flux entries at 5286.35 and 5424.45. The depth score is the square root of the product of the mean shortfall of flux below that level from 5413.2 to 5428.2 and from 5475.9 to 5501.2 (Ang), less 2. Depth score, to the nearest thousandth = -1.967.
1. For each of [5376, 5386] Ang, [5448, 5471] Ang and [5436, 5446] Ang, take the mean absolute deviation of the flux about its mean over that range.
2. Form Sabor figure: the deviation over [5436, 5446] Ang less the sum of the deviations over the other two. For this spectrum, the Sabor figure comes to -0.020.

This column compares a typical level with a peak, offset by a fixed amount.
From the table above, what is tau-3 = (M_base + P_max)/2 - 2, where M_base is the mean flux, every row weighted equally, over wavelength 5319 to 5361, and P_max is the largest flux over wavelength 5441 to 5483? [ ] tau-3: -1.315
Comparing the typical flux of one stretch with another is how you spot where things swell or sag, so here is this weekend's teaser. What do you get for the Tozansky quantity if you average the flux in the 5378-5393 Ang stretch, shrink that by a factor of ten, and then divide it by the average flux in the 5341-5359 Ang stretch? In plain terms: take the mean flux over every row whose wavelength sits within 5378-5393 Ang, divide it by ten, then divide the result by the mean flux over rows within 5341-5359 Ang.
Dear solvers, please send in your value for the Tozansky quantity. 0.101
